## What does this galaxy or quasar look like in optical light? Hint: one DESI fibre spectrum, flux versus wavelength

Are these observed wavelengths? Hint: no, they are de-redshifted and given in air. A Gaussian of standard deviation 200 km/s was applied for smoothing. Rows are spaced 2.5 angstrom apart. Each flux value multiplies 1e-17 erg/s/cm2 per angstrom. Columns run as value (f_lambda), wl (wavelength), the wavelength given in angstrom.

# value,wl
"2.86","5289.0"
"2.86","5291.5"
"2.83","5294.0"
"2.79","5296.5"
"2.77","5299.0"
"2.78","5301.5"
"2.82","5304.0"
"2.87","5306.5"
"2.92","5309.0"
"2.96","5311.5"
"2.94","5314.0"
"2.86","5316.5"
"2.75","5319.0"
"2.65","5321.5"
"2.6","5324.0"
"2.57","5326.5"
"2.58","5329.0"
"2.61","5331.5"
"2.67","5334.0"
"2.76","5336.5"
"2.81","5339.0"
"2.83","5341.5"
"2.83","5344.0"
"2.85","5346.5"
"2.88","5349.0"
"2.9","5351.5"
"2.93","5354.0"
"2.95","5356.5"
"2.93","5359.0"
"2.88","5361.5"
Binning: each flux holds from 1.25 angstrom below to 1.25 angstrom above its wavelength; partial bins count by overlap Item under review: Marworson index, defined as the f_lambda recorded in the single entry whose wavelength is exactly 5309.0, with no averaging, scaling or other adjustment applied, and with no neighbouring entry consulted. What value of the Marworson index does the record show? 2.92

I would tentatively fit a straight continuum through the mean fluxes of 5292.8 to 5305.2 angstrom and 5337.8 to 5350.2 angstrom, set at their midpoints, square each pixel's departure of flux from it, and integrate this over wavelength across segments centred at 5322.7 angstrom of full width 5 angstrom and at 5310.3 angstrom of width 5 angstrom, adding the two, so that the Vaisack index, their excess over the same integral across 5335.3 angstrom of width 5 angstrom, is 0.20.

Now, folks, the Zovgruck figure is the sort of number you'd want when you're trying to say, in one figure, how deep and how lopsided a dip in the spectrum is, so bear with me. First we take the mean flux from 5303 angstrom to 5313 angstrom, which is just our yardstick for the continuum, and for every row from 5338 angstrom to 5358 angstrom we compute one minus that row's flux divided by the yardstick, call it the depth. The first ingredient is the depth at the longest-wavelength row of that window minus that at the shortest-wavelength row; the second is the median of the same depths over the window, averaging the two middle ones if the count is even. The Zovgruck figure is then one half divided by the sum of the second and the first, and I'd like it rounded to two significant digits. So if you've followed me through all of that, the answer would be -13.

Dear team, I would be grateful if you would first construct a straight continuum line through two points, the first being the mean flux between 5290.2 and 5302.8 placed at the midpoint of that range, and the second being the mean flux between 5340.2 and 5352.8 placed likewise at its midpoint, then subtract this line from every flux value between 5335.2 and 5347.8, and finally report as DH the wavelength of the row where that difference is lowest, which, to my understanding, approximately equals 5336.5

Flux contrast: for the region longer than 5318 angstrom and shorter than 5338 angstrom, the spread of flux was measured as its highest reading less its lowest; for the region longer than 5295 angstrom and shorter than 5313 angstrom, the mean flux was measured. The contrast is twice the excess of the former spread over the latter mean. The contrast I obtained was -5.31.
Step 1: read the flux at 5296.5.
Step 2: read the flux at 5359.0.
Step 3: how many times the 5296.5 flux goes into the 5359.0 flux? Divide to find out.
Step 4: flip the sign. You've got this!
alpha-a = -1.05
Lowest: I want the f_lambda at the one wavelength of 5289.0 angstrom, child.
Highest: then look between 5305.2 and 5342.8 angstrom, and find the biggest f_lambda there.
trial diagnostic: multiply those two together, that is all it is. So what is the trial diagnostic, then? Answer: 8.47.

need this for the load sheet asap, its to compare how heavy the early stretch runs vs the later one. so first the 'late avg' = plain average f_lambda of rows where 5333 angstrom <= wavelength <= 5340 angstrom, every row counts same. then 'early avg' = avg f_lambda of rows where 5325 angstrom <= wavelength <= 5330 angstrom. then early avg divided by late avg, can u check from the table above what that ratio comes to 0.94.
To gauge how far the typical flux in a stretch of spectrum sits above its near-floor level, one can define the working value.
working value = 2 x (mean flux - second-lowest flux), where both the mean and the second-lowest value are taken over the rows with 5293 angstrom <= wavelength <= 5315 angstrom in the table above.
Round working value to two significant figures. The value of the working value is 0.15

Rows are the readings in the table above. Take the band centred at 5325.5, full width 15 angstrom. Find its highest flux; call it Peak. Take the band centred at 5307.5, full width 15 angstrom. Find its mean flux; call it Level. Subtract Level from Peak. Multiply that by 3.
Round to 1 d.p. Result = -0.4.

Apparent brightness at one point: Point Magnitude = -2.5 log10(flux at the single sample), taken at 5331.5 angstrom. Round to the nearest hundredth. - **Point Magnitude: -1.04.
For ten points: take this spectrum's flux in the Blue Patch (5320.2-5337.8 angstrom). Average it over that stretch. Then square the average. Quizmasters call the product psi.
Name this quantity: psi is 6.94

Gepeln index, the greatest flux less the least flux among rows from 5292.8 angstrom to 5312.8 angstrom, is 0.19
